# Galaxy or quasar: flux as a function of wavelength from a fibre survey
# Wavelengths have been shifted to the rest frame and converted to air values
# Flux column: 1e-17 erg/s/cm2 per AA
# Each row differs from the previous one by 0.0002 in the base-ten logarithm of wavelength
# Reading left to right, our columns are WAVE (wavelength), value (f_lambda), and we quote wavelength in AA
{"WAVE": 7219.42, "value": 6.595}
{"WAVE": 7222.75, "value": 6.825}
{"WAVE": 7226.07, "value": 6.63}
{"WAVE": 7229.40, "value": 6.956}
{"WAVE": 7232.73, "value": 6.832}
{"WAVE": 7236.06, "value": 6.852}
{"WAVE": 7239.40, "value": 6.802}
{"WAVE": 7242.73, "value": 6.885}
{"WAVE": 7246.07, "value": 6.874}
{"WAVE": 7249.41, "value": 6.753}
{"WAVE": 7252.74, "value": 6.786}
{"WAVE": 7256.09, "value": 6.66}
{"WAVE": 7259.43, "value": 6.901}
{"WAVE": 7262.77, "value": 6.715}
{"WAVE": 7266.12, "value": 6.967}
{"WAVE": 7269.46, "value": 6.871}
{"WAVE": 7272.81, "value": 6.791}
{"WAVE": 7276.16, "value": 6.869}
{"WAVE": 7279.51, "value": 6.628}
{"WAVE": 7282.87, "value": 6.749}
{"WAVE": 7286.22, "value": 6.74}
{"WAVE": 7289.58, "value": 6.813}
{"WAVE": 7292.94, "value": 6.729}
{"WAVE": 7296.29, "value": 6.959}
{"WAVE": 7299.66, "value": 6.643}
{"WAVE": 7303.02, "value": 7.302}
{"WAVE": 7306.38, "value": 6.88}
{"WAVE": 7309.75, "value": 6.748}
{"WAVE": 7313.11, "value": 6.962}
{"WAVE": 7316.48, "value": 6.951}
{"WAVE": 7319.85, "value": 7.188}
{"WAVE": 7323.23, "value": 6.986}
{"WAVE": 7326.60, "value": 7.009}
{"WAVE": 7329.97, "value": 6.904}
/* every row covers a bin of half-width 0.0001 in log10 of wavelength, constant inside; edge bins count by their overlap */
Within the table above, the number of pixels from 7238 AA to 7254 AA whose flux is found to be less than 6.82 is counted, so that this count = 3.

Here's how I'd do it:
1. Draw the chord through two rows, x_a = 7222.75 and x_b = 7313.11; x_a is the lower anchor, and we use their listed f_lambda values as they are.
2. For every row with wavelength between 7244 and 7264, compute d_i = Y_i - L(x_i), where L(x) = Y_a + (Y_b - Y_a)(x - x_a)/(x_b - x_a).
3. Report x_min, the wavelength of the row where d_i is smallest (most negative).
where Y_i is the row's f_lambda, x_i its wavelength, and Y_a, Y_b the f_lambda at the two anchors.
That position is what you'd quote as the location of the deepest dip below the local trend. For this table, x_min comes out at 7256.09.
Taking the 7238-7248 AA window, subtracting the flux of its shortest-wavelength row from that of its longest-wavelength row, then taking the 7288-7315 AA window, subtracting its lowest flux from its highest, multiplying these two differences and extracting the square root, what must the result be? 0.22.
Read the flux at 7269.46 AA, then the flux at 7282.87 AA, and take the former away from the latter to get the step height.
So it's -0.12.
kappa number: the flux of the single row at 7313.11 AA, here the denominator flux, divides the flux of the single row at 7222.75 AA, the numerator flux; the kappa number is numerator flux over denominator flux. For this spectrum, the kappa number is 0.98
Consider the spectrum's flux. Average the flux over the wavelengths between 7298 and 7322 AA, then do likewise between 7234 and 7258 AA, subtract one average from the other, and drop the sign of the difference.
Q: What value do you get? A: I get 0.15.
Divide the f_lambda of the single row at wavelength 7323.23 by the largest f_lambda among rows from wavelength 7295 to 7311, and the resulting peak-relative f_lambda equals 0.957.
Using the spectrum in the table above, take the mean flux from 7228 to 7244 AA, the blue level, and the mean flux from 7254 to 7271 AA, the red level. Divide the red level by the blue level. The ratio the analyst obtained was 0.994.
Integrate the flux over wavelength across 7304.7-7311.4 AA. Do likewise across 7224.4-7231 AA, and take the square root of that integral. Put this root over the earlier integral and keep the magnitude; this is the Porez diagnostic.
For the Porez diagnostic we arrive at 0.147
